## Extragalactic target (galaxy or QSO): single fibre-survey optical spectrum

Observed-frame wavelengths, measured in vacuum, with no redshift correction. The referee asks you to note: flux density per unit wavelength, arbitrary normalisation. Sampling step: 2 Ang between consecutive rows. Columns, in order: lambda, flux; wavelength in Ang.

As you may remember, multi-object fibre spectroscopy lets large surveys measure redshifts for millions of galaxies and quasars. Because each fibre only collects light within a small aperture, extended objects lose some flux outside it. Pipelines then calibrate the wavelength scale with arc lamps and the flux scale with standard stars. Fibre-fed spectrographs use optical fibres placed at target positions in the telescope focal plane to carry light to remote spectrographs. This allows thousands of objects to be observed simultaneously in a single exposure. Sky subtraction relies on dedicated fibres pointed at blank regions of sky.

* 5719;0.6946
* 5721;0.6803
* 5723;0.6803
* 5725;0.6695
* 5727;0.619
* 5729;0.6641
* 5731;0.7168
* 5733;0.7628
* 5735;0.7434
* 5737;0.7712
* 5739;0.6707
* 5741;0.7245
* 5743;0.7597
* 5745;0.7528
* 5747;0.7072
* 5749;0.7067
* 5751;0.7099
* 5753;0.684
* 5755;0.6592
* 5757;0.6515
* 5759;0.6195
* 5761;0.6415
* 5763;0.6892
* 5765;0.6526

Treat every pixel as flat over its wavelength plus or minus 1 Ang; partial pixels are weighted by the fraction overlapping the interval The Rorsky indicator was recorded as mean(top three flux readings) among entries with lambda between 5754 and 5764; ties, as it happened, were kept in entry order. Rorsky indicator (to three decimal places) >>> 0.667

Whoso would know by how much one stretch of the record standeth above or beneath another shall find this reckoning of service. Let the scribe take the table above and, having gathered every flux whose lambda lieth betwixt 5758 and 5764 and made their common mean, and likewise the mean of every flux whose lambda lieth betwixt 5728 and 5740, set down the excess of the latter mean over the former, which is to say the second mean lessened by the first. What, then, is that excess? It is 0.071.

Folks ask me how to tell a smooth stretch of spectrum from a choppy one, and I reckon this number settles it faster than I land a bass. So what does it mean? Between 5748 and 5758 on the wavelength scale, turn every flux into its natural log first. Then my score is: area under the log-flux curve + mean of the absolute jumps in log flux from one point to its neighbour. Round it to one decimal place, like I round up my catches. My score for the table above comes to -3.8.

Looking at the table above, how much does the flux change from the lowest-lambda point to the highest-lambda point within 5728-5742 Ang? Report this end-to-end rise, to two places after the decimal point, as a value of 0.06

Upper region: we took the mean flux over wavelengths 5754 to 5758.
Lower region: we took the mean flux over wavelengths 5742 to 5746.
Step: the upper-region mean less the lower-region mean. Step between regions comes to -0.10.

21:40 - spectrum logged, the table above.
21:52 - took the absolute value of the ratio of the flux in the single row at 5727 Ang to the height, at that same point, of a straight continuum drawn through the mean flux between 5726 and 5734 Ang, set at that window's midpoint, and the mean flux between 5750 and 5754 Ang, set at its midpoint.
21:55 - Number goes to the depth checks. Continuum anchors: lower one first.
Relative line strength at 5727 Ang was 0.90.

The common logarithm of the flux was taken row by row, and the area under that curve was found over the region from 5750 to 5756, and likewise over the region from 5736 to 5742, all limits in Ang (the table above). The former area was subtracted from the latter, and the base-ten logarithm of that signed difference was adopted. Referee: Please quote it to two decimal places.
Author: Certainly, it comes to -0.86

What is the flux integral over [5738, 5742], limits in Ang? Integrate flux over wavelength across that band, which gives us 2.8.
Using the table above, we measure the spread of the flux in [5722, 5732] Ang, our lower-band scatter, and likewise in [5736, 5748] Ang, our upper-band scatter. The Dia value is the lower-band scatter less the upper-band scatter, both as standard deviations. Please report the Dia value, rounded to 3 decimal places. -0.003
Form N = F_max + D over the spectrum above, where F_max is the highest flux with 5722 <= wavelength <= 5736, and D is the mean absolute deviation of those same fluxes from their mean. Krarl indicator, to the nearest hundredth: 0.80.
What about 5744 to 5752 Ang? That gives 0.77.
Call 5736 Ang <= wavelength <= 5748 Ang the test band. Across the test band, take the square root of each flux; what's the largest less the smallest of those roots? 0.059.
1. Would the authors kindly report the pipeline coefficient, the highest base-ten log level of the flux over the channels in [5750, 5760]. -0.15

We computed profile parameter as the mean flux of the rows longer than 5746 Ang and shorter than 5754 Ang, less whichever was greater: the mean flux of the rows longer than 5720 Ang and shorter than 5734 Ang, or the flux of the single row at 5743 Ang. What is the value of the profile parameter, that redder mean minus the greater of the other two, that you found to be -0.058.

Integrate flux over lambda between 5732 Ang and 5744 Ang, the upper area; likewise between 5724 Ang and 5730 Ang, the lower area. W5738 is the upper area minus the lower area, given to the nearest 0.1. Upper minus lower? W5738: 5.0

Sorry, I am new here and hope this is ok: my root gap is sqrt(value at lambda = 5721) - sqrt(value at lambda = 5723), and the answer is 0.00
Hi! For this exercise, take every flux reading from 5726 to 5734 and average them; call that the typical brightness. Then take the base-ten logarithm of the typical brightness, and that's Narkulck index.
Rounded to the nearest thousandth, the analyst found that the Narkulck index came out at -0.161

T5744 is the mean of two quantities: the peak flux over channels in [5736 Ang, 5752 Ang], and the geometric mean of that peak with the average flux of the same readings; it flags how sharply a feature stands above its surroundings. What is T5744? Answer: 0.760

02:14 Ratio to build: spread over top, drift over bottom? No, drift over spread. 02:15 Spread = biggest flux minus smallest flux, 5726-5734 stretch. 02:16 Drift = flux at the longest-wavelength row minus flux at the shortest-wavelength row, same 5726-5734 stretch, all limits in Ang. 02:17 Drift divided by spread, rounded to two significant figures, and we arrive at 1.0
